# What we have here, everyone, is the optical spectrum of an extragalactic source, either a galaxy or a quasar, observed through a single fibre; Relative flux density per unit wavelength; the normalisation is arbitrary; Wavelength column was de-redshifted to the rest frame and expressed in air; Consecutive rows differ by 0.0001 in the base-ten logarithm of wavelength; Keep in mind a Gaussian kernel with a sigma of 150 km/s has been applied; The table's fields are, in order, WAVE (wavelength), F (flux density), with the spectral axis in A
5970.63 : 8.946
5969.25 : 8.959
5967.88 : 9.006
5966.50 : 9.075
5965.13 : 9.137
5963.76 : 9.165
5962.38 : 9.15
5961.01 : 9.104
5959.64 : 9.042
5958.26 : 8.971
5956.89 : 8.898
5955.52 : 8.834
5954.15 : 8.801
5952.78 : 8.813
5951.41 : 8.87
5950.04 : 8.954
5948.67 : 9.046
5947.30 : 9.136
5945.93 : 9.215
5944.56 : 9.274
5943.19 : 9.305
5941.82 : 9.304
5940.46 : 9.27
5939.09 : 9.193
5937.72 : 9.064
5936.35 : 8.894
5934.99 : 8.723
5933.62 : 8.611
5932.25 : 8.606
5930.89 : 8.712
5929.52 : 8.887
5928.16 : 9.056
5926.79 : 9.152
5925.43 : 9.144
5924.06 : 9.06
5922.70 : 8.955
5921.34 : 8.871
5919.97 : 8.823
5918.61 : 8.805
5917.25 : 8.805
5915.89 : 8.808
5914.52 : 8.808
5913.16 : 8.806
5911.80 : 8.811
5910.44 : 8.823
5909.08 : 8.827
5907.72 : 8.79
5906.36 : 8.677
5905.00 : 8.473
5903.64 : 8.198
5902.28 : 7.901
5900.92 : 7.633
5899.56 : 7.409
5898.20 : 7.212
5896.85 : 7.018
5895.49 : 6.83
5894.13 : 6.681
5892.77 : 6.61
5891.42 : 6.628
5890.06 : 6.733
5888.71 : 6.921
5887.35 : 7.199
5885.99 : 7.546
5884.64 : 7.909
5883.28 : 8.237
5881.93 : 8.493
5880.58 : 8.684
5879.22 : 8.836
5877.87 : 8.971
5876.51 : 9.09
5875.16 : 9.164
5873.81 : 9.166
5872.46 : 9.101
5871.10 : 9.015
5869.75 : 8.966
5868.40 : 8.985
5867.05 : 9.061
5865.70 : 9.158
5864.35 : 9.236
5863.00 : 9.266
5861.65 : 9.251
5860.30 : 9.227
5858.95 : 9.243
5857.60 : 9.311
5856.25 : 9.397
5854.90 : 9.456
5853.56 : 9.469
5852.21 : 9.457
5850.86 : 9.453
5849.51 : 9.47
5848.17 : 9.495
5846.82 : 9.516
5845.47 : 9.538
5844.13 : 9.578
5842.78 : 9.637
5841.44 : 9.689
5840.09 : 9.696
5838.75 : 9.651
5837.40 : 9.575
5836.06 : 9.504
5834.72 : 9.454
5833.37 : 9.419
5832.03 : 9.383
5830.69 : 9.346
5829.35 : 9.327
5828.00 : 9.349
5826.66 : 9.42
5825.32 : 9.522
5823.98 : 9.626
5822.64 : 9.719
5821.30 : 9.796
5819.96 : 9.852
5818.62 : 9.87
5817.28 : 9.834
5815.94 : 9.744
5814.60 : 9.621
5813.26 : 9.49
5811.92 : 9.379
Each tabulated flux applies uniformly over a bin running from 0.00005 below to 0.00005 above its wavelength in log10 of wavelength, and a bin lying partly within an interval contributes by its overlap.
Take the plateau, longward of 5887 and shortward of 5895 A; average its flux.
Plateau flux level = 6.8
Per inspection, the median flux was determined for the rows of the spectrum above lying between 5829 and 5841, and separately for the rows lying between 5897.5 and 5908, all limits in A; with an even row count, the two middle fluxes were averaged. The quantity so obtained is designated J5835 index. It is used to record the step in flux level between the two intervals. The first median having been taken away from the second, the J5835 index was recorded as -1.4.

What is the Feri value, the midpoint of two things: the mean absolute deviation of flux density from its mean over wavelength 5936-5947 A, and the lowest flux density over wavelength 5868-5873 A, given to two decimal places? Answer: 4.54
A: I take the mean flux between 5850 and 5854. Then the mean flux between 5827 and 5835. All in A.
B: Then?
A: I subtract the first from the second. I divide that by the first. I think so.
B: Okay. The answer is -0.01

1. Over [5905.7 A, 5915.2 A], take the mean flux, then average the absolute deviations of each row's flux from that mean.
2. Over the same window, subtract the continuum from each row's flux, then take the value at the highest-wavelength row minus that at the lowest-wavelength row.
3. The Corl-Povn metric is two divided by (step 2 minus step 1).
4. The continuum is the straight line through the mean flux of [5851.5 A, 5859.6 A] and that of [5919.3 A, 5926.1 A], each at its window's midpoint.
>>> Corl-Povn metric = 13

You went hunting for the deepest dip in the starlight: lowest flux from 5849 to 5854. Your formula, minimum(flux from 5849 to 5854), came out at 9.453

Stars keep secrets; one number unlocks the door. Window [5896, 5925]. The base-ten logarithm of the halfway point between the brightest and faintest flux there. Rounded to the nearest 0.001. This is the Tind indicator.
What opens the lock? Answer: 0.905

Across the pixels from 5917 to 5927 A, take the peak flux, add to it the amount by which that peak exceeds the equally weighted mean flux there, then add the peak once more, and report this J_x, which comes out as 18.5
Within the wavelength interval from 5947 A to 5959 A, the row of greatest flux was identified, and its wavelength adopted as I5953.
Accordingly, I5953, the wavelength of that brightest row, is 5947.30 A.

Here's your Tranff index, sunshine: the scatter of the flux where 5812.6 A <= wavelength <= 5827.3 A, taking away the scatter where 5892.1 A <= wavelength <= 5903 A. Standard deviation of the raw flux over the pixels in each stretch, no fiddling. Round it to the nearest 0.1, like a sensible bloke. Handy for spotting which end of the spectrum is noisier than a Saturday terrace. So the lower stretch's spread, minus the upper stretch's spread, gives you -0.3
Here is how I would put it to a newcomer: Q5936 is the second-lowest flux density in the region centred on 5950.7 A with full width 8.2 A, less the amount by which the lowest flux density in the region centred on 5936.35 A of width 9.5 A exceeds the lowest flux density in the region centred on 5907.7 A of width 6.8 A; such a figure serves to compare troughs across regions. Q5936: 8.7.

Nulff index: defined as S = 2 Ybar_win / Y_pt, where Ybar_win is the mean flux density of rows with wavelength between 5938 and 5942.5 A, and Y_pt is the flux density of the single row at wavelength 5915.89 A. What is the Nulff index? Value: 2.10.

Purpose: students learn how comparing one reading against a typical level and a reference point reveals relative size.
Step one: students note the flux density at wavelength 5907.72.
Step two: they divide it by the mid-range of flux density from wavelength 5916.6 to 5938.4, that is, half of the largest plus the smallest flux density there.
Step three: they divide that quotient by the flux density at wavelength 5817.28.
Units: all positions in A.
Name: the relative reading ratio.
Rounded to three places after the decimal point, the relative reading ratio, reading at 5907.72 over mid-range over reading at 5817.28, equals 0.101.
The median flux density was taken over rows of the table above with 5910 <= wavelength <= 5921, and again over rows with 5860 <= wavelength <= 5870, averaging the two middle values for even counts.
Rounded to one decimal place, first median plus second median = 18.0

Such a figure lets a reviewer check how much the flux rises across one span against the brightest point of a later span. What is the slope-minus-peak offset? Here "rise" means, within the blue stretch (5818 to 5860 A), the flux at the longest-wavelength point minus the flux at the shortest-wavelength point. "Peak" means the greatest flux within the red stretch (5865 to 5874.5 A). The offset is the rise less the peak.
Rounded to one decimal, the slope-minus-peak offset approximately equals -9.8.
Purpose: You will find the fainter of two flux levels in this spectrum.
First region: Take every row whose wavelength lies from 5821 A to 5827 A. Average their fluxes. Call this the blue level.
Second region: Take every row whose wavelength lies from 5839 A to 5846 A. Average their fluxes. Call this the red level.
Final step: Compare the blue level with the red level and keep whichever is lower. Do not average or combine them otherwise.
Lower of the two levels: 9.62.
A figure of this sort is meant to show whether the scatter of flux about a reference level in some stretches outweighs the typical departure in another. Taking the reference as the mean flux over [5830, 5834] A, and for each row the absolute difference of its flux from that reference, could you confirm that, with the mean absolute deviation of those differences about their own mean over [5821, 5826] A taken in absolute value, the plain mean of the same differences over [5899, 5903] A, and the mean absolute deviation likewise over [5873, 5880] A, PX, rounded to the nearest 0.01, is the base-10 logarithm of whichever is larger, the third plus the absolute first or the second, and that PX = 0.24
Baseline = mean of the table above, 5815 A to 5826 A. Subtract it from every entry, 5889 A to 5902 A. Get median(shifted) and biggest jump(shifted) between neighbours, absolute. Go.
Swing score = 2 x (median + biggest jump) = -5.4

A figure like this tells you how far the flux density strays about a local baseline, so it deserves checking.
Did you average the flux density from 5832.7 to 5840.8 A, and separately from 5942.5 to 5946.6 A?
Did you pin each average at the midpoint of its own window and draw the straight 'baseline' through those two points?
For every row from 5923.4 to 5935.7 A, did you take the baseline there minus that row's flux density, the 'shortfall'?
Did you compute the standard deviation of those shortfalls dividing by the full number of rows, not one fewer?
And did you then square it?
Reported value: 0.04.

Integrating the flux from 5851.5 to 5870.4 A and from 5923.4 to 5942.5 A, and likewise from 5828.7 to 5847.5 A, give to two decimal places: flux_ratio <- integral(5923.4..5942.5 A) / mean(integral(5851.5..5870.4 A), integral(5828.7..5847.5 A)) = 0.97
